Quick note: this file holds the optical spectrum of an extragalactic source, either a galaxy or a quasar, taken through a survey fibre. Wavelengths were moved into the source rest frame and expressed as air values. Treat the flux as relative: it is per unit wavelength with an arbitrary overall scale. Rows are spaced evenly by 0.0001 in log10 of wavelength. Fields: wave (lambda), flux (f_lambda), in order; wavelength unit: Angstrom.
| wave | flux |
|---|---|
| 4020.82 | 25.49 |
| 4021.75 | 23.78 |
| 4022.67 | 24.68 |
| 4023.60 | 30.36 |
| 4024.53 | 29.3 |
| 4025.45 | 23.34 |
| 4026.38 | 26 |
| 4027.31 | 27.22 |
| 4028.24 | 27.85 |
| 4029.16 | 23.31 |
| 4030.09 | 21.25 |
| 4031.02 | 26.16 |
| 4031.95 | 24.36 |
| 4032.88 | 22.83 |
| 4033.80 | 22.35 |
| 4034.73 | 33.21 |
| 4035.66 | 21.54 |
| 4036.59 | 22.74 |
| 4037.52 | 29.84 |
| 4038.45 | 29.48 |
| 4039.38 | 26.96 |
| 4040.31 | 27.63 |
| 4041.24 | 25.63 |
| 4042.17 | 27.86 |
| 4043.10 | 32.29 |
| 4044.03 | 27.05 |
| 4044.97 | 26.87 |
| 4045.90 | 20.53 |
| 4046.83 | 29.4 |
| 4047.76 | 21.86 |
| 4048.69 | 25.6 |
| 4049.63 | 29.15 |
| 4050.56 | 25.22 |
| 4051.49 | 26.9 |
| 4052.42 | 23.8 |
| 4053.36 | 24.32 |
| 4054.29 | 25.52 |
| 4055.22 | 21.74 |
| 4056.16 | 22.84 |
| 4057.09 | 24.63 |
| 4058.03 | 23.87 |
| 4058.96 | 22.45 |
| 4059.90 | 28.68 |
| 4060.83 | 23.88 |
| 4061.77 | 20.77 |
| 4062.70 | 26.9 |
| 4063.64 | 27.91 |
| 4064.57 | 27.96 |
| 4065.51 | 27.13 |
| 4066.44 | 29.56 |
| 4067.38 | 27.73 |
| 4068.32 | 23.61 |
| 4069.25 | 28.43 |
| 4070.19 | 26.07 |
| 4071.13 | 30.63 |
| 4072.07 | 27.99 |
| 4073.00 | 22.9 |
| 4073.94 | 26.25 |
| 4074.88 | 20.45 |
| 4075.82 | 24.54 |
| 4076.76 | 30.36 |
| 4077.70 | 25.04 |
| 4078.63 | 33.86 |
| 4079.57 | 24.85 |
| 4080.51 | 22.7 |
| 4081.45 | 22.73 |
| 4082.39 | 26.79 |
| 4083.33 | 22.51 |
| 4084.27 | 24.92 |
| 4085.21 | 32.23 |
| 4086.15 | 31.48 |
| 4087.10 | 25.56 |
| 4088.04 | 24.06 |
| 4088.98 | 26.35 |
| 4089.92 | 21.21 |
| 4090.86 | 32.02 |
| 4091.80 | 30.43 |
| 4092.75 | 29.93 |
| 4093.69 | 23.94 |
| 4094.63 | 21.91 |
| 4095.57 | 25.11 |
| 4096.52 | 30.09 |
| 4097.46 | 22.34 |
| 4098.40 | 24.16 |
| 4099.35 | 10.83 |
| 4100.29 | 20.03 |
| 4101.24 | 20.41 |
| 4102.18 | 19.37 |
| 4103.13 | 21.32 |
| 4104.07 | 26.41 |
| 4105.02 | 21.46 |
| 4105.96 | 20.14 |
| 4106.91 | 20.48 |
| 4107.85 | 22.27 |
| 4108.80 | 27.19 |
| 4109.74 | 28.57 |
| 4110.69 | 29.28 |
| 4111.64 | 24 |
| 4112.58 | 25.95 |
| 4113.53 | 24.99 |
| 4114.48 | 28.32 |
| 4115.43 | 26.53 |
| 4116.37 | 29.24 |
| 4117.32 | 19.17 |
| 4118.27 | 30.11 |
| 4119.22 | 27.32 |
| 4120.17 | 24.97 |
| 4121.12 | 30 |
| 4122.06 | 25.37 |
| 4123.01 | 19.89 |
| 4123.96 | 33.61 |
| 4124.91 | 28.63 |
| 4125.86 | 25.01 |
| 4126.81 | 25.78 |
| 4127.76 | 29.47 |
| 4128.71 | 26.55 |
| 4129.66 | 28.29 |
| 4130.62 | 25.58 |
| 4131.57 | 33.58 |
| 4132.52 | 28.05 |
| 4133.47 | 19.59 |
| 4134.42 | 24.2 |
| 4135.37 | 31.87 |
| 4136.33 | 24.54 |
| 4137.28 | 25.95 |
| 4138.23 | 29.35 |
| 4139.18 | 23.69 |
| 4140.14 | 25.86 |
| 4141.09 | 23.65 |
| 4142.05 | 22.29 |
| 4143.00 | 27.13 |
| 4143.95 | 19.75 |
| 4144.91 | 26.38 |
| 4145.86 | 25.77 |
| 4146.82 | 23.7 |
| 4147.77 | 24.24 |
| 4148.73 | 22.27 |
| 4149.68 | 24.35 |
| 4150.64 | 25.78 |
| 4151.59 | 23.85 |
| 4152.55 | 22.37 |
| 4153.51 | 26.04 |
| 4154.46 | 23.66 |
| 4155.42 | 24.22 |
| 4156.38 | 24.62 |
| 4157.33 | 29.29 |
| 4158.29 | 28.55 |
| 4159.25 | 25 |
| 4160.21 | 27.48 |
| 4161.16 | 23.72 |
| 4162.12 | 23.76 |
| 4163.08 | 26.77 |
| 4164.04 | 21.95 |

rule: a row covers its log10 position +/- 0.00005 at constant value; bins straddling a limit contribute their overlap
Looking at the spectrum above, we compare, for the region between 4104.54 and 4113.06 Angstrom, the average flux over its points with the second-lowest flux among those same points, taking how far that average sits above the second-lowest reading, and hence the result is 3.9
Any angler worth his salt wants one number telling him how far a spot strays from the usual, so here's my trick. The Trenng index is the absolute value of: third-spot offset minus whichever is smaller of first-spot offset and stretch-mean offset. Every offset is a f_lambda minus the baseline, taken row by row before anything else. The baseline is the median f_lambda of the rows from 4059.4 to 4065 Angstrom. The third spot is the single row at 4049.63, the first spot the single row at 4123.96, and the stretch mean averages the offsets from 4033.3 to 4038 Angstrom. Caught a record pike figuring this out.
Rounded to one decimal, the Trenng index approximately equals 3.2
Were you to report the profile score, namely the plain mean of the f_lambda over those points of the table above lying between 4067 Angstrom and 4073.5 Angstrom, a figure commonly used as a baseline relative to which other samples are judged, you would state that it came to 26.8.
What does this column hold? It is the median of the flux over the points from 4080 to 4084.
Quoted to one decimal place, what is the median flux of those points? 22.7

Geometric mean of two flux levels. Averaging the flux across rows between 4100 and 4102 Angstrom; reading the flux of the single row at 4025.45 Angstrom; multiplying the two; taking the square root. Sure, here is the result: 21.7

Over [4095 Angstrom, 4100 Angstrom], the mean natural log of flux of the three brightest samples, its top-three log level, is 3.27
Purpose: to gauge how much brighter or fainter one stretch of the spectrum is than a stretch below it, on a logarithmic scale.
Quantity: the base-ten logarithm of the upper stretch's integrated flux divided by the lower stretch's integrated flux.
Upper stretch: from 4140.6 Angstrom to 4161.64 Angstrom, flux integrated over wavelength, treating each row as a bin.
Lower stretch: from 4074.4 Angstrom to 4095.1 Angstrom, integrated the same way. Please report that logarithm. -0.019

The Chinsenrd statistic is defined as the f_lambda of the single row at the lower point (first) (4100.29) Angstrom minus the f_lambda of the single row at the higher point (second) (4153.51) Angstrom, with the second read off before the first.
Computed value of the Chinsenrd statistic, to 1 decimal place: -6.0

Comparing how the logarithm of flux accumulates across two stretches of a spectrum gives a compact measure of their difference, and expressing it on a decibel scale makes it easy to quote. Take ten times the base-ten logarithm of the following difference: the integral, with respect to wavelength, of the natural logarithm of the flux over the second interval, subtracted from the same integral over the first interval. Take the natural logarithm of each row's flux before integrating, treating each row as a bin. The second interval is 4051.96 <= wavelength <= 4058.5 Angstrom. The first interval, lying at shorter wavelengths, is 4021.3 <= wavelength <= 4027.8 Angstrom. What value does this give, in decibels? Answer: -3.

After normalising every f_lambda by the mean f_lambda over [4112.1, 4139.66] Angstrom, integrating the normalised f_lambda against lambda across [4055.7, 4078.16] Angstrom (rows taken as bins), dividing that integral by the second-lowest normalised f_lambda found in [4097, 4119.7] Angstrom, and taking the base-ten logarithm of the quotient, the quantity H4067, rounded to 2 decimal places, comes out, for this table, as 1.48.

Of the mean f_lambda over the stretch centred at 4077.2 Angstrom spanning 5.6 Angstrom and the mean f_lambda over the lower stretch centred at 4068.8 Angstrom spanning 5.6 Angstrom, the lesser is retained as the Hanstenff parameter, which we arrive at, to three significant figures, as 26.5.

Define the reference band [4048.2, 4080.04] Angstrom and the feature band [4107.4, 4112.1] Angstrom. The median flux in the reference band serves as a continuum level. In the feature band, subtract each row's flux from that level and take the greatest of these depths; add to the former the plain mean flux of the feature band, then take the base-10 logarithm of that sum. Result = 1.47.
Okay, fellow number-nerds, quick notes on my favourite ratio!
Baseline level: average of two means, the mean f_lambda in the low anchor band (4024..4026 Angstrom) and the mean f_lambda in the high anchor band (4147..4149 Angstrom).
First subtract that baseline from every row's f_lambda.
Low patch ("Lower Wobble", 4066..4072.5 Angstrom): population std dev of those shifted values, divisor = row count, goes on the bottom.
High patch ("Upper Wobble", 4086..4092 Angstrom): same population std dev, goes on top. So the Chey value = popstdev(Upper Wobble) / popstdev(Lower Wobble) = 1.8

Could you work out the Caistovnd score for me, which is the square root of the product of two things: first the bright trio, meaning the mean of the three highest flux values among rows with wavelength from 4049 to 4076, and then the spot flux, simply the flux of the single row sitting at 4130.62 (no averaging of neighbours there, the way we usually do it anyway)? 27.6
